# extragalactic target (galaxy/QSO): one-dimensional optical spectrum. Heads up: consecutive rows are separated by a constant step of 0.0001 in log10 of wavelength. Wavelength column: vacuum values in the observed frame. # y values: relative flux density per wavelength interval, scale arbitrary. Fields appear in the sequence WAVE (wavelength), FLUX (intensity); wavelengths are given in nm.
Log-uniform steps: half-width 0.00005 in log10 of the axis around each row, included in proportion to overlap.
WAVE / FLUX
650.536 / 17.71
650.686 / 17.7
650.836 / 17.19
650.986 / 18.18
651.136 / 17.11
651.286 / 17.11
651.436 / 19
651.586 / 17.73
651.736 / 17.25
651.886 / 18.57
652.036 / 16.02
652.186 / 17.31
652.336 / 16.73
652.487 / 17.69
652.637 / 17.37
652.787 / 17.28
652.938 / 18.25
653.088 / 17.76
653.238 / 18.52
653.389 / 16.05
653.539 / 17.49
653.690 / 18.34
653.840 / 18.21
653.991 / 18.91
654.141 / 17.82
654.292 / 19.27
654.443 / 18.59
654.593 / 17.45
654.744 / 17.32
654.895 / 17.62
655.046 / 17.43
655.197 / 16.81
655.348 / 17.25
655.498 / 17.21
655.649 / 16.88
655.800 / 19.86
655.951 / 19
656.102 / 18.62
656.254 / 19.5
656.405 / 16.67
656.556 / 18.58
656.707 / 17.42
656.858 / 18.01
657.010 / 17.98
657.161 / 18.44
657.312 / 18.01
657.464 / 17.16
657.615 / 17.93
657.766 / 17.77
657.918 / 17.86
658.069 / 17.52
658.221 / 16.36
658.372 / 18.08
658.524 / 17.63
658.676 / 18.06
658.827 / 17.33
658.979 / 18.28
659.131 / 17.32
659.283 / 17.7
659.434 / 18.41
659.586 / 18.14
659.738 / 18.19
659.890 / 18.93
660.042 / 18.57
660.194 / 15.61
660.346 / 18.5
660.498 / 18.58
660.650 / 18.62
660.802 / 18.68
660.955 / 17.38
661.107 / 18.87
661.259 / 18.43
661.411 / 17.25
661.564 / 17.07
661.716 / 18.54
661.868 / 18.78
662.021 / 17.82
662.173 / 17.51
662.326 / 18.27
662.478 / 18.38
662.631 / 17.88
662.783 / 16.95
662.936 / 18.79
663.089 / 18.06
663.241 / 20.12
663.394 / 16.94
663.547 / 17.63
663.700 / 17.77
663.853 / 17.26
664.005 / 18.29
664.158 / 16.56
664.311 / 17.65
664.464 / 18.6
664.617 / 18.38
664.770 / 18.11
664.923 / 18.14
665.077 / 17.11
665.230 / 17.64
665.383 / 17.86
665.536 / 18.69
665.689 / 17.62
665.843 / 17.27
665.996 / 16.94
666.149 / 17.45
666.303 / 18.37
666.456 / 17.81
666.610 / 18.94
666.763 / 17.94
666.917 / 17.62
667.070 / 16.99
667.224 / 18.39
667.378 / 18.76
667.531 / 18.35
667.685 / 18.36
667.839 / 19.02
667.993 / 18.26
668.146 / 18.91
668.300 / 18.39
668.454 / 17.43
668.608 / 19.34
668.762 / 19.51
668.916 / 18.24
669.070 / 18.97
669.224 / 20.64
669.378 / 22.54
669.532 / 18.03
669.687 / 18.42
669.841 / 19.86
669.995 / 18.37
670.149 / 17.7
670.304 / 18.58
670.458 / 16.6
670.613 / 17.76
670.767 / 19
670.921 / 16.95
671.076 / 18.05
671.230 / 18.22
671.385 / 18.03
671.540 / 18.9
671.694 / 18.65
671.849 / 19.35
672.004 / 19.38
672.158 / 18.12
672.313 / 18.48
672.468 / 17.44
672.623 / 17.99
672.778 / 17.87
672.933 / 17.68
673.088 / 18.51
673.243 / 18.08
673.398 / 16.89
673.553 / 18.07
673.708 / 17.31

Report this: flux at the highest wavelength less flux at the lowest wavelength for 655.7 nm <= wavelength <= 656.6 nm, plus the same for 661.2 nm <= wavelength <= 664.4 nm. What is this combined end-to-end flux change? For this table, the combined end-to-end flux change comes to -2.1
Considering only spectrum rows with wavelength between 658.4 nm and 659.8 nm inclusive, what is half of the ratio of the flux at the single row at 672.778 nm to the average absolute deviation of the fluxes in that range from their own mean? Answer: 25.1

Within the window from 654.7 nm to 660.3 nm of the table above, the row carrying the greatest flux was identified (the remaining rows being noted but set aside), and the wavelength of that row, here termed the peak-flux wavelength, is 655.800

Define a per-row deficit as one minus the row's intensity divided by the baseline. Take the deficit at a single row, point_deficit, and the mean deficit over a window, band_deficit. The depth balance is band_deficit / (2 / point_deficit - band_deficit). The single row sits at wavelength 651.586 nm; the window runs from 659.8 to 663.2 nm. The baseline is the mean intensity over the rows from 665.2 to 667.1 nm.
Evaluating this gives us 0.0000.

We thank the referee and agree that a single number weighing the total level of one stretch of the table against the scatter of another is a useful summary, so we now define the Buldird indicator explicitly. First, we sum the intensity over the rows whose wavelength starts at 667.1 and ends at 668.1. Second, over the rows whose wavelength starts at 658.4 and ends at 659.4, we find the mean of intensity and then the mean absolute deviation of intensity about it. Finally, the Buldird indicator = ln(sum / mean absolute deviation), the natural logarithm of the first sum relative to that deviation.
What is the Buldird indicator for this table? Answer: 5.9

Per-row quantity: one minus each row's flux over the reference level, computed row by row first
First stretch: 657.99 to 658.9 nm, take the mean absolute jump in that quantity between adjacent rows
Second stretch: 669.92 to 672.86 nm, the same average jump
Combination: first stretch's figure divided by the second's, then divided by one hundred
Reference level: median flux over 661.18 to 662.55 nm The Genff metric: 0.011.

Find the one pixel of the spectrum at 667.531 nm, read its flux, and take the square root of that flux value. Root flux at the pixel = 4.28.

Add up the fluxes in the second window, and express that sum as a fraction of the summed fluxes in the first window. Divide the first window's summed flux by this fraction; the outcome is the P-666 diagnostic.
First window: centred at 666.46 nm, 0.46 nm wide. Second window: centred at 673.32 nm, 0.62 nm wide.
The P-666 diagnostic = 42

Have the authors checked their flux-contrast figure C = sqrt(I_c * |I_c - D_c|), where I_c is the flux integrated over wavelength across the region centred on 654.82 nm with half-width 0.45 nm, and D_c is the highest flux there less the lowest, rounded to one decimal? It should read 14.9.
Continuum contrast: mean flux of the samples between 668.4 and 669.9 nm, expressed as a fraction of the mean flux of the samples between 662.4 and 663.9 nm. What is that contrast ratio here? 1.07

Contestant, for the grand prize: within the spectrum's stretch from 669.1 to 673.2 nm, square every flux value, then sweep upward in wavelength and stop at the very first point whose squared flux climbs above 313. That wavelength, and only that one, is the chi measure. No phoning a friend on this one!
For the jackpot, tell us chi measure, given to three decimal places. 669.224 nm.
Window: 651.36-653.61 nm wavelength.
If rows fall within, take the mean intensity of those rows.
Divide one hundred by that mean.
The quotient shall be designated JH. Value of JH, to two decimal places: 5.70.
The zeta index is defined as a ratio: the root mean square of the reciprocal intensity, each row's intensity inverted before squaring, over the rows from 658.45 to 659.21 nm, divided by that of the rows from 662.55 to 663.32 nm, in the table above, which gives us 1.03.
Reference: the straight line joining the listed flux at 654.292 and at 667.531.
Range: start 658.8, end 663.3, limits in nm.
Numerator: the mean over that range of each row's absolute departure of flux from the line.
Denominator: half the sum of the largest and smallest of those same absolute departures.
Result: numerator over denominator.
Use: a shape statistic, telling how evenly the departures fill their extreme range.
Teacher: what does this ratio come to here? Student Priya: 0.5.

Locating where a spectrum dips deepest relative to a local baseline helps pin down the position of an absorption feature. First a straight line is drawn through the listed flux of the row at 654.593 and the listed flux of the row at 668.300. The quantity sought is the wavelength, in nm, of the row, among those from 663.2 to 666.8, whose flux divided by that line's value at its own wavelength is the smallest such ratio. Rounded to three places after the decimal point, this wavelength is 664.158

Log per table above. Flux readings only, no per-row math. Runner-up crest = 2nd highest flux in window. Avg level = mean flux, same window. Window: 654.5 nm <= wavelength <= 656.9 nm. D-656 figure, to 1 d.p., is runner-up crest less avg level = 1.6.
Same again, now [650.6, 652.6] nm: 1.1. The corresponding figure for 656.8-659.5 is 0.6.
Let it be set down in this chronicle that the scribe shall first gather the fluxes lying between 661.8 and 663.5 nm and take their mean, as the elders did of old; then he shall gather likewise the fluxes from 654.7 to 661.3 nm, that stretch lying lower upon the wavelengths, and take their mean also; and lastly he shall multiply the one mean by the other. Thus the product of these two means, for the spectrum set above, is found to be 325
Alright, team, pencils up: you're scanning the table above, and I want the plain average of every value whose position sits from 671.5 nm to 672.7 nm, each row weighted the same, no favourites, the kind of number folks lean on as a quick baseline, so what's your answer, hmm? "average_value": 18.5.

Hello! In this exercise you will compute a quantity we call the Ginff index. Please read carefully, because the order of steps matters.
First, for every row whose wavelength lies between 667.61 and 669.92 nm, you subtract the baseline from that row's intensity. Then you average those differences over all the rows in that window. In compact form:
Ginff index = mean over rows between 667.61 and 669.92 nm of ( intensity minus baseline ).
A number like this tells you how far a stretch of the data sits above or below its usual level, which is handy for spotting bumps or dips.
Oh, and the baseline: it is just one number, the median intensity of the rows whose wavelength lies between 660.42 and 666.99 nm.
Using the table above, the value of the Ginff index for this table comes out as 1.2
